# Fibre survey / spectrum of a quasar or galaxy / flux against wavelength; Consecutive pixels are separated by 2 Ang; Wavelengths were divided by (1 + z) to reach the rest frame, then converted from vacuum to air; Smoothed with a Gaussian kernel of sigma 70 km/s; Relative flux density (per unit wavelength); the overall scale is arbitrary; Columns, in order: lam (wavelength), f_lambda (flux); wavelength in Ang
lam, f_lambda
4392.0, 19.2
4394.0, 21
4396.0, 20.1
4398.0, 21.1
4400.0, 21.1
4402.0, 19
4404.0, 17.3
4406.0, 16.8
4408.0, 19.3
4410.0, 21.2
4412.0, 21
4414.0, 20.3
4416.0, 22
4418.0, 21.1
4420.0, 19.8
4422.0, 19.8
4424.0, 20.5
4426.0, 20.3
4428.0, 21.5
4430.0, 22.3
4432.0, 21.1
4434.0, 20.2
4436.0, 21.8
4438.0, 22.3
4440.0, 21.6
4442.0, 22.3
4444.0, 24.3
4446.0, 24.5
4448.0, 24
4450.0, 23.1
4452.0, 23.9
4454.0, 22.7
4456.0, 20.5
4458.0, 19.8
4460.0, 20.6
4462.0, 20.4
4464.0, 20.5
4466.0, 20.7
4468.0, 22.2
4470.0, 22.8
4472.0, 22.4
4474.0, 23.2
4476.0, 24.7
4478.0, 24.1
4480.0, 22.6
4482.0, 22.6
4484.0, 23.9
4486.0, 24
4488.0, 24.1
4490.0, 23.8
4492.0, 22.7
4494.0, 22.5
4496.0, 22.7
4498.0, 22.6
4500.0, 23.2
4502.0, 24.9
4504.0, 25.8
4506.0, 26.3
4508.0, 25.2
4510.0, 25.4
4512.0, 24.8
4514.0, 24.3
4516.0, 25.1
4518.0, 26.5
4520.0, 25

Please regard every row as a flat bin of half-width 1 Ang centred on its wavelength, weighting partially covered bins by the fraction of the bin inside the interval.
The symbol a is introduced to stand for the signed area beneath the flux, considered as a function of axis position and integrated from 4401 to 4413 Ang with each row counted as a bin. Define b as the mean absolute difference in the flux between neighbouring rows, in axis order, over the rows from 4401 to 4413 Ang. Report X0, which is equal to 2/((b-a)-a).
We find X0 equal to -0.0044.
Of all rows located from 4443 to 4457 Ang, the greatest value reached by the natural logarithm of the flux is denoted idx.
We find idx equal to 3.20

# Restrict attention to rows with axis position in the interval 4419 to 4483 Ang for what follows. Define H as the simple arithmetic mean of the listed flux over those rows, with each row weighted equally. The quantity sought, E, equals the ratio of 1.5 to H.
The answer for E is 0.068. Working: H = 22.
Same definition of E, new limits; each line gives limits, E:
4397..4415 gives 0.076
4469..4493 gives 0.064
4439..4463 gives 0.067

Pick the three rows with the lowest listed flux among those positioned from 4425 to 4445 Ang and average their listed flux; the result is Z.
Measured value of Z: 20.5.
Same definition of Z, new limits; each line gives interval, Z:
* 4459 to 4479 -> 20.5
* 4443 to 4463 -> 20.2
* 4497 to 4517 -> 23.4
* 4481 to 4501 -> 22.6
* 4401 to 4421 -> 17.7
